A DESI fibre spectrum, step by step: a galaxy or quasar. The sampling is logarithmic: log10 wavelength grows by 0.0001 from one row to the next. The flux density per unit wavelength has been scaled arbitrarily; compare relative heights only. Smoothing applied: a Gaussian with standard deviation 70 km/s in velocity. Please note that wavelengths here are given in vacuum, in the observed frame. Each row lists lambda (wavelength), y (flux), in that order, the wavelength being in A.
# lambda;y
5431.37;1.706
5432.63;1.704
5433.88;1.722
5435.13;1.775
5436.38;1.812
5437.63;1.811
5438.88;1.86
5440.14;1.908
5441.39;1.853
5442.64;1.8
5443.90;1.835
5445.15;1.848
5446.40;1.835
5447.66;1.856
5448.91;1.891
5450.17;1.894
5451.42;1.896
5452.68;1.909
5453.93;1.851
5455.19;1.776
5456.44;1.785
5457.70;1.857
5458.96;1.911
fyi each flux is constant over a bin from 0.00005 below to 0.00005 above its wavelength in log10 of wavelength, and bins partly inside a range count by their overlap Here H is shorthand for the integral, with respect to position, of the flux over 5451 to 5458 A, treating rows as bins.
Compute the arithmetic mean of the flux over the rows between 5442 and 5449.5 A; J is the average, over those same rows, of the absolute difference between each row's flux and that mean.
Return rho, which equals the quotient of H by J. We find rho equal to 619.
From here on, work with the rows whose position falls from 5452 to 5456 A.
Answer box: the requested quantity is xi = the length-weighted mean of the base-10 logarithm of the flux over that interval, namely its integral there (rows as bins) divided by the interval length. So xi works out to 0.266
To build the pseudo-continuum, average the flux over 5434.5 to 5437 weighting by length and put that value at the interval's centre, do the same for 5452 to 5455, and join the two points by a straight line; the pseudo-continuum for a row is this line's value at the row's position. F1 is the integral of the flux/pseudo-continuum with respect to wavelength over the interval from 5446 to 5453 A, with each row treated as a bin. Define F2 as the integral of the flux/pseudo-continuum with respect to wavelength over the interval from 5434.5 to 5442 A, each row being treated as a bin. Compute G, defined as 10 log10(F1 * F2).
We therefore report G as 17.3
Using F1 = 7.12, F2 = 7.63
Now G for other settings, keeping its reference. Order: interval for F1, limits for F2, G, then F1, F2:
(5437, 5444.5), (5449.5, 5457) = 17.5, 7.62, 7.47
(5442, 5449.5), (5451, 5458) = 17.2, 7.54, 6.91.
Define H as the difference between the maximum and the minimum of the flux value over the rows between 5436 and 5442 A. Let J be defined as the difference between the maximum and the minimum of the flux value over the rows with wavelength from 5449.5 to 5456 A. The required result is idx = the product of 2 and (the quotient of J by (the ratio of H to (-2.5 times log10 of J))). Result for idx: 6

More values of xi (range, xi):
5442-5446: 0.262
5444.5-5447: 0.266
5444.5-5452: 0.272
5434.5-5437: 0.254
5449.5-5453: 0.278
